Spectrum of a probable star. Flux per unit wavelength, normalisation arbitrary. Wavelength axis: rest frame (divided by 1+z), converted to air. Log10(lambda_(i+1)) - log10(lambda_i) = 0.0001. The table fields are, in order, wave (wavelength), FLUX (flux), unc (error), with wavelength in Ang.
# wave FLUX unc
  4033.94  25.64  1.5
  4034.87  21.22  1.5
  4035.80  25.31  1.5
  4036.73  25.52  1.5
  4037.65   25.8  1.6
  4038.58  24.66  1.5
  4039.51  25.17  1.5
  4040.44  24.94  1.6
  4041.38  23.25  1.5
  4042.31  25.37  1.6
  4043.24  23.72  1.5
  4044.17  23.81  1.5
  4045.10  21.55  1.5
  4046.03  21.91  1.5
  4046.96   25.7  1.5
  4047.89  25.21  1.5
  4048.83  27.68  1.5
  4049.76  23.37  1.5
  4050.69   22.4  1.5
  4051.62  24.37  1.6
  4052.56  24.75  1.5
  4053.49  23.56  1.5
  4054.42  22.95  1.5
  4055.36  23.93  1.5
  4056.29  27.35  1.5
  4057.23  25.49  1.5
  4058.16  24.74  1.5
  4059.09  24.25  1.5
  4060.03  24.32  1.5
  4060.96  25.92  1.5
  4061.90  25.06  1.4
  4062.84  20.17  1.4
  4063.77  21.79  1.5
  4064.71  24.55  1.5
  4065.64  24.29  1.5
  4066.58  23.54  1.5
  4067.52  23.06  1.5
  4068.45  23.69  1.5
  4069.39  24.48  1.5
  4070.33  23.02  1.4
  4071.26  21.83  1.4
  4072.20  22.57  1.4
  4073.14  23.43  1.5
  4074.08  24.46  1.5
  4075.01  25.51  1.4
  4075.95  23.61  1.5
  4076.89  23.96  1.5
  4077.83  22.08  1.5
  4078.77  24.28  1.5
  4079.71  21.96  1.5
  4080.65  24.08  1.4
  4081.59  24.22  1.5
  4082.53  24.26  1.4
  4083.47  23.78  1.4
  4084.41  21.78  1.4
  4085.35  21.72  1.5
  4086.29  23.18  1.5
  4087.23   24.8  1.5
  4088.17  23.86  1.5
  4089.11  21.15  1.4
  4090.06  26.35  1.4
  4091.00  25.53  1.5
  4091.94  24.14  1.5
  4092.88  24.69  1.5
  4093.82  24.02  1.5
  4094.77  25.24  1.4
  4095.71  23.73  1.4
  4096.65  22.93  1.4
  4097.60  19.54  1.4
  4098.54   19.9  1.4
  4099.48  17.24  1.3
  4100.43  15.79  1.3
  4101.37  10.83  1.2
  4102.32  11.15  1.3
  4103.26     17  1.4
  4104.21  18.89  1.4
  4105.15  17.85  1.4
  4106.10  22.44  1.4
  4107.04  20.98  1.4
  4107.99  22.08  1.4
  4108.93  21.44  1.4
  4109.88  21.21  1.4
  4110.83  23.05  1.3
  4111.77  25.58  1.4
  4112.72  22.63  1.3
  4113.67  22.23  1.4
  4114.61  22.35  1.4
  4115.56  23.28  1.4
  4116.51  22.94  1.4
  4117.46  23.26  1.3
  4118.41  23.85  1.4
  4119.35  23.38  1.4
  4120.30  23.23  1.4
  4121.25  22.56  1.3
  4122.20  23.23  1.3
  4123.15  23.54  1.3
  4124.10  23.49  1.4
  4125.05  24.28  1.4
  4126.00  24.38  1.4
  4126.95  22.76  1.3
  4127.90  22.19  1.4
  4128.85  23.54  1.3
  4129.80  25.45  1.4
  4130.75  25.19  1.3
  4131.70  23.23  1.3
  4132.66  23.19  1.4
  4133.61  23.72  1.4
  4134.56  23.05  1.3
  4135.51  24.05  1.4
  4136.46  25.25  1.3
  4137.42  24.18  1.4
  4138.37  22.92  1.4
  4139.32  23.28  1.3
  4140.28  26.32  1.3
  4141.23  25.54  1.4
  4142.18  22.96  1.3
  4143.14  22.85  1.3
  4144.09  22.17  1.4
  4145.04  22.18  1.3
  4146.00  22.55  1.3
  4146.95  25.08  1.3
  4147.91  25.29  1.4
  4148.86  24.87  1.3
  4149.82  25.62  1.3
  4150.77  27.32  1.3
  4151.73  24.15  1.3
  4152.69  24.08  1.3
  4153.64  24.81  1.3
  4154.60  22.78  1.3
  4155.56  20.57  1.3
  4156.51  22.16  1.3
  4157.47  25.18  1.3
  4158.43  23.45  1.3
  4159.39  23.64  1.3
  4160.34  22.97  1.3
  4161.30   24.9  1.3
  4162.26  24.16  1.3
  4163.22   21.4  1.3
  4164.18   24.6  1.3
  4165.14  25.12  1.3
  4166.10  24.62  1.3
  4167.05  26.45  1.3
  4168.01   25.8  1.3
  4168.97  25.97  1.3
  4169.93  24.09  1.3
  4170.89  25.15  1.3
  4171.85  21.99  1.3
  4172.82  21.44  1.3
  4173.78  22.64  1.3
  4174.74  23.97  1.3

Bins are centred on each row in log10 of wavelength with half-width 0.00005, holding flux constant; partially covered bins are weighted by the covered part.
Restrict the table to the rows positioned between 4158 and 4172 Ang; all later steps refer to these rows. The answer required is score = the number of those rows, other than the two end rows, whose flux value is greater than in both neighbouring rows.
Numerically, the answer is 6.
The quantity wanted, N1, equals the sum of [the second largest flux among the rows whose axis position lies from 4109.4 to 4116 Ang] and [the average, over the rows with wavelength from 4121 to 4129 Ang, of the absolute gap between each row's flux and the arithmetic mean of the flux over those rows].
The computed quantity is 23.9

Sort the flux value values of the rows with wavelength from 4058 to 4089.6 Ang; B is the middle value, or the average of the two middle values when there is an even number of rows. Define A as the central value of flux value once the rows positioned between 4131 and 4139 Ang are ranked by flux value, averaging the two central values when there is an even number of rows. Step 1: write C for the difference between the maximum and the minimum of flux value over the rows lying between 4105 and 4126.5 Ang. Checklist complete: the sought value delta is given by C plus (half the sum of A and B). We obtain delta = 31.4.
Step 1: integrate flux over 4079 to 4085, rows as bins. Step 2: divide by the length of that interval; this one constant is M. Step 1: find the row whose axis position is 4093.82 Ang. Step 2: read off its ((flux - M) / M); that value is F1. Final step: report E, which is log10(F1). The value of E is -1.54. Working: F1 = 0.03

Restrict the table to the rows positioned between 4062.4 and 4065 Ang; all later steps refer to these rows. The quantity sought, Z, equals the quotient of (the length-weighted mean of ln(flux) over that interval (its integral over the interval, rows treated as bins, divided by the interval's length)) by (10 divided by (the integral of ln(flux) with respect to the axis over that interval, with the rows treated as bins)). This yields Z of 2.5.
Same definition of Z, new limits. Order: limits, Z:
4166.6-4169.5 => 3.1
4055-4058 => 3.2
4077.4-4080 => 2.5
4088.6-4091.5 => 2.9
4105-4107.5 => 2.3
